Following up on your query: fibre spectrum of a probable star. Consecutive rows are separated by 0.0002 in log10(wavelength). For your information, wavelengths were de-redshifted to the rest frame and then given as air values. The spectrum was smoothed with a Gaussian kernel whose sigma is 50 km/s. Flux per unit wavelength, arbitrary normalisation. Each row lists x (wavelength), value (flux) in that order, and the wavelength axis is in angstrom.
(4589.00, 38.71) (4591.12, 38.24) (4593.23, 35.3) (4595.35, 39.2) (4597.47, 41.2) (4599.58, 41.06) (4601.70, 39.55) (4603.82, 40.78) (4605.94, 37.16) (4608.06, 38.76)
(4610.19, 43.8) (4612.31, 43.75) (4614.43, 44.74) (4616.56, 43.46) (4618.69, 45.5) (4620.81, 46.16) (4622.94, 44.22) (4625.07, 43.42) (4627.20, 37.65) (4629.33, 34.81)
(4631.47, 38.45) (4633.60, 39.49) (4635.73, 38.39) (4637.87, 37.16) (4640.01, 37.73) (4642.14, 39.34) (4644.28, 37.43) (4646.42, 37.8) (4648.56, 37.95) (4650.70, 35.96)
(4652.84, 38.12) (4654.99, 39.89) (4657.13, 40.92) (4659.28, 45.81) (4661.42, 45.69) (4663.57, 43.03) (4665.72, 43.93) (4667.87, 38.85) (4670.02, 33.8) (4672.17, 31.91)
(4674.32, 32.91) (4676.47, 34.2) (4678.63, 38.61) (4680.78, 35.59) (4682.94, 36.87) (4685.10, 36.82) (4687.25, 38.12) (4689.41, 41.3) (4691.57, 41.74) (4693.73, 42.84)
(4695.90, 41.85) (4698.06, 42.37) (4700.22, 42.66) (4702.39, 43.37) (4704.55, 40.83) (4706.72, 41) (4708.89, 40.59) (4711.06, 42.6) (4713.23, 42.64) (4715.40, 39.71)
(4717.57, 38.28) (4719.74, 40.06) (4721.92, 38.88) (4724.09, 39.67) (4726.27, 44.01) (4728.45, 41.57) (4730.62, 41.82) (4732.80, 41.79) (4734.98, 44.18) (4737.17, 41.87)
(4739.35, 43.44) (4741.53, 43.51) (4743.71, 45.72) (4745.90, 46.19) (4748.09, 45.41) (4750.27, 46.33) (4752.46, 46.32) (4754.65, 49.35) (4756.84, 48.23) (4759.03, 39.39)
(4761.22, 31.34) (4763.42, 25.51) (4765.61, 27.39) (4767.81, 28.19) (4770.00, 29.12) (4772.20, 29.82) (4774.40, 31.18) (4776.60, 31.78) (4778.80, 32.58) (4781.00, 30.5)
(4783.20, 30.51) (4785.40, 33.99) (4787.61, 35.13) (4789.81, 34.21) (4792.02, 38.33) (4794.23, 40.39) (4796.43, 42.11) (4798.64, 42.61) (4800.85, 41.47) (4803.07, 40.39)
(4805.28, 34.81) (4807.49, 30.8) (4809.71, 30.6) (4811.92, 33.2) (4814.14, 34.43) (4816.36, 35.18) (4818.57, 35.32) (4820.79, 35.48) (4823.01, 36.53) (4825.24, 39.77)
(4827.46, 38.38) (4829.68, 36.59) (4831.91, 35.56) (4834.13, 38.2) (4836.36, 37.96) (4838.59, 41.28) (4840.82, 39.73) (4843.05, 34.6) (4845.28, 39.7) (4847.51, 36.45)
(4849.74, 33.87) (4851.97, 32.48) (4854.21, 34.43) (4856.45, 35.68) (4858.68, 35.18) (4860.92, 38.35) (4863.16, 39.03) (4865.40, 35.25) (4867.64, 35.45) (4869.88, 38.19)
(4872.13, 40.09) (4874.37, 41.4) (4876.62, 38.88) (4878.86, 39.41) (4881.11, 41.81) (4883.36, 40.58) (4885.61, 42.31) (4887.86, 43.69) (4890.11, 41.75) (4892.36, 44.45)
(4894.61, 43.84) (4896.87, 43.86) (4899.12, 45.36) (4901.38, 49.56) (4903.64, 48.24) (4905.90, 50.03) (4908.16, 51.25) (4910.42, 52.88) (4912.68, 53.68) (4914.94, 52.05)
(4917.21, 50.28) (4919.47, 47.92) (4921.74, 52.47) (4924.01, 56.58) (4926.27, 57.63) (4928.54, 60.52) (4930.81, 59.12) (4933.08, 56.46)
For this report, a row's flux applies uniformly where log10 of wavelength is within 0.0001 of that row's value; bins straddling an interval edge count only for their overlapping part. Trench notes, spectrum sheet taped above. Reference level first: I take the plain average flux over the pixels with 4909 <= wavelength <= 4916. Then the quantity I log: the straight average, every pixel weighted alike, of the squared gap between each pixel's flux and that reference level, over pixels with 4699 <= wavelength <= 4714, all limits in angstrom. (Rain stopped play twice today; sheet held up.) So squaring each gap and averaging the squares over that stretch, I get 120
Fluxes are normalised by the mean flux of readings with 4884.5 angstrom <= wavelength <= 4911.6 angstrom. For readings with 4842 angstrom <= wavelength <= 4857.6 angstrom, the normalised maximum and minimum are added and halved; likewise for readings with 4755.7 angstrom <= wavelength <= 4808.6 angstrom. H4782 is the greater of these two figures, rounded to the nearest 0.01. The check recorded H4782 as 0.79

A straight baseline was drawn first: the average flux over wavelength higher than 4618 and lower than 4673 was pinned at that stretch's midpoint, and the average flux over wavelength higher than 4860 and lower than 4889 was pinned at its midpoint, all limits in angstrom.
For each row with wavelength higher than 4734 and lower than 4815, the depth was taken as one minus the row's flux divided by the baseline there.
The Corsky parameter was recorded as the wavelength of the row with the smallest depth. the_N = 4754.65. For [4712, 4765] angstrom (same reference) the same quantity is 4754.65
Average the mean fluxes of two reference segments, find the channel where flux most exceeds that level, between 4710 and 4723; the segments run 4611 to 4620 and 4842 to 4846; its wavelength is 4713.23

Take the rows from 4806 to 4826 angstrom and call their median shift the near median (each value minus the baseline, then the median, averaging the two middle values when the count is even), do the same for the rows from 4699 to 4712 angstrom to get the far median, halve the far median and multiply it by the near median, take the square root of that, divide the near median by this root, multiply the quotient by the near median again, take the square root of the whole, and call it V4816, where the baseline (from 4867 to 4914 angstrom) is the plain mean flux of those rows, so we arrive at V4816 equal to 5.0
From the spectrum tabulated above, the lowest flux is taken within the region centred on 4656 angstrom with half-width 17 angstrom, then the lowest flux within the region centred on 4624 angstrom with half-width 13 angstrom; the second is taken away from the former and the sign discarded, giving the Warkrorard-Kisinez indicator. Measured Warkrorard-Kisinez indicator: 2.9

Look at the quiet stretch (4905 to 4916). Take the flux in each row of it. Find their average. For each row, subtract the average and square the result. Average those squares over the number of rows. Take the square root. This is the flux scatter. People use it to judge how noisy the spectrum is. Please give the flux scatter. 1.3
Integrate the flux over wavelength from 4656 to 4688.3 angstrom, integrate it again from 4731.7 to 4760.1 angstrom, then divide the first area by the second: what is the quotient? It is 1.0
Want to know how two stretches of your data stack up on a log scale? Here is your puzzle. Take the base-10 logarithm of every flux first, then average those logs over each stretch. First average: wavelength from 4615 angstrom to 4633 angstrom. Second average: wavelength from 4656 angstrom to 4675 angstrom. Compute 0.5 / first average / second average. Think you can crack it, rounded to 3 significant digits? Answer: 0.194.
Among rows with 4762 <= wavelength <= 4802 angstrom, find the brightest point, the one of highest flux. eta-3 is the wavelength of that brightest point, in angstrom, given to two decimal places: 4798.64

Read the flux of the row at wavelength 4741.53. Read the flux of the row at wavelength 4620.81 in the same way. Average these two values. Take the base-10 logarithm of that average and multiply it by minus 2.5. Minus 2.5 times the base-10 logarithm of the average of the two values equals -4.13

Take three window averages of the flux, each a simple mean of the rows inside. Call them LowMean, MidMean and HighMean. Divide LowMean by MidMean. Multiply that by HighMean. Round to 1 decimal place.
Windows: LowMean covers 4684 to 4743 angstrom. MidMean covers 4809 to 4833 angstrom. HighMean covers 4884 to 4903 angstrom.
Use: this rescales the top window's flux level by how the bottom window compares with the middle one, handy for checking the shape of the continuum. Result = 51.6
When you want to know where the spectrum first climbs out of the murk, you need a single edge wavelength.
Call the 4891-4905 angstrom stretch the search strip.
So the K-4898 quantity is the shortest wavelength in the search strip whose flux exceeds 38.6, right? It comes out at 4892.36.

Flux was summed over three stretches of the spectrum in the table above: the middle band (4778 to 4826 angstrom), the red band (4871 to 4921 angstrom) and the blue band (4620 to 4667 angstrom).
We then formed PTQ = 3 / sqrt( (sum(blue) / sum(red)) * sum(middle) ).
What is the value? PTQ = 0.114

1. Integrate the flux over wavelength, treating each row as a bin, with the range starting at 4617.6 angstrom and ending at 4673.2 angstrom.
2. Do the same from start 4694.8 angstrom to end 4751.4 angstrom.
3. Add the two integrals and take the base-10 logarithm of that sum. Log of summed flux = 3.663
